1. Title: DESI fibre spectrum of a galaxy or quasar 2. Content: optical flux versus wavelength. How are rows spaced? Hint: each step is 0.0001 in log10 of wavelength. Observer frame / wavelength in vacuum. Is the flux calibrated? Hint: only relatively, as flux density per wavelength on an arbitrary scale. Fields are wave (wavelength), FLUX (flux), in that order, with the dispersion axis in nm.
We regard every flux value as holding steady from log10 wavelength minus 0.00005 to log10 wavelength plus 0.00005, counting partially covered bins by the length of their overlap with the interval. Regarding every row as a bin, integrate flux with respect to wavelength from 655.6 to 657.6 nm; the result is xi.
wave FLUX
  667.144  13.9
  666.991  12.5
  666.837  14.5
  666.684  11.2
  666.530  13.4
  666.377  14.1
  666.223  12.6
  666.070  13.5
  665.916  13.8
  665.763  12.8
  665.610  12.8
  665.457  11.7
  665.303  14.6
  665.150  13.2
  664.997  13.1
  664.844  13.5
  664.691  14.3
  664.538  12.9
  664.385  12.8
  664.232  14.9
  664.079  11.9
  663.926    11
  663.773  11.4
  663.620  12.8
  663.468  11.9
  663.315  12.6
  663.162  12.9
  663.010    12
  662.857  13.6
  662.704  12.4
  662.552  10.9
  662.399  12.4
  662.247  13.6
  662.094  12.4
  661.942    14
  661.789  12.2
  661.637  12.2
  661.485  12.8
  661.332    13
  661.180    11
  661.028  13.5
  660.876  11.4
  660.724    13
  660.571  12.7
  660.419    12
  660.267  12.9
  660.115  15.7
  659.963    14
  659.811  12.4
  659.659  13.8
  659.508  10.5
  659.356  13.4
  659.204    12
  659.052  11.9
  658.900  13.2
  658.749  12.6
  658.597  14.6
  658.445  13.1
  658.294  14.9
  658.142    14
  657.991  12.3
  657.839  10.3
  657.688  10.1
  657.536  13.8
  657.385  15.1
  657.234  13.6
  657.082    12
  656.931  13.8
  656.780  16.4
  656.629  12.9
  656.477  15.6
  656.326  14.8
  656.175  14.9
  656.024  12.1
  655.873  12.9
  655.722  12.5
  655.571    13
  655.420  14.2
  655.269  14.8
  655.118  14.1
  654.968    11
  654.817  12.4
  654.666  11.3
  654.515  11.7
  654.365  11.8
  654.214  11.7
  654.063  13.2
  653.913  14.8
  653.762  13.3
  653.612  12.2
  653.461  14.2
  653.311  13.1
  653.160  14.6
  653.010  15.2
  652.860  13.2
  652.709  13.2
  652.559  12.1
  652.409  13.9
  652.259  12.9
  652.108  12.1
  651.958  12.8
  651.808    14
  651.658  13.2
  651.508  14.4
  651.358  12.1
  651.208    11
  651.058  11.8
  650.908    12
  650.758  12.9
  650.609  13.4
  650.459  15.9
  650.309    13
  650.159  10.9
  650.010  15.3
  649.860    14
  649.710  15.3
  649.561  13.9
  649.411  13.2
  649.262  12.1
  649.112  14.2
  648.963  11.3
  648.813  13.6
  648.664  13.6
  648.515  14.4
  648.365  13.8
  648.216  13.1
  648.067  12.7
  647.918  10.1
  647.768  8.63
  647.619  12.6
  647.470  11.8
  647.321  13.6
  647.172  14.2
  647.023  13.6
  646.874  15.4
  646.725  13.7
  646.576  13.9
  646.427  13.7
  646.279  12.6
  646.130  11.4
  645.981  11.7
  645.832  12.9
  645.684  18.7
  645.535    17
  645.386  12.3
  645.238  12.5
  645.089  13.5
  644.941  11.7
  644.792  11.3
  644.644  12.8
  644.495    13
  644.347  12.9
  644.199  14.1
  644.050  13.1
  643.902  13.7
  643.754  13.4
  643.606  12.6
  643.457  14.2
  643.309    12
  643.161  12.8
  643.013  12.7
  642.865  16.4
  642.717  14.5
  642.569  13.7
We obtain 27.7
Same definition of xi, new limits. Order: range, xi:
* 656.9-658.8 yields 24.9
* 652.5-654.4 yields 25.3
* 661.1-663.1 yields 25.0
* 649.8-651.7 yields 24.8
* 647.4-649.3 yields 23.7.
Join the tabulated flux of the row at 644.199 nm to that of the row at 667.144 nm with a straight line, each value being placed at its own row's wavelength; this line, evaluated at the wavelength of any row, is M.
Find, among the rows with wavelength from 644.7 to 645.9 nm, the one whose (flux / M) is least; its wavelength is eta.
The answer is 644.792 nm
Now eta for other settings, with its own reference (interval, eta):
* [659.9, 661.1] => 660.876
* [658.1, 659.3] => 659.052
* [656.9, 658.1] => 657.688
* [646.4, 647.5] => 647.470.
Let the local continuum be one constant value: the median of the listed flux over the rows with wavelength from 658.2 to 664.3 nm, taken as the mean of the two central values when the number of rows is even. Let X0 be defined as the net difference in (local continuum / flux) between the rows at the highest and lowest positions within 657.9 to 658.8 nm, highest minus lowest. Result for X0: -0.02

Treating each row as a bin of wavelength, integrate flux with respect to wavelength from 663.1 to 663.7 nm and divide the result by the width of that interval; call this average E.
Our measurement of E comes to 12.5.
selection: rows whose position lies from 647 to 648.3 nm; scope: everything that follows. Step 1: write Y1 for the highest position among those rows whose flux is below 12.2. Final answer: 647.918 nm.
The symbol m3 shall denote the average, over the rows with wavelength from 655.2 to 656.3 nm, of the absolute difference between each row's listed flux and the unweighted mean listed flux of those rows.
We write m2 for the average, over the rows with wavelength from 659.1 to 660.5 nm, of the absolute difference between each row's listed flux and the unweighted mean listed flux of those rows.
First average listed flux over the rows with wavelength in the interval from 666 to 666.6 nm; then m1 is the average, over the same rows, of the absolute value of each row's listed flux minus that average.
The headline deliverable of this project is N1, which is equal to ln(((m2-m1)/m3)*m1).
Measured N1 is -1.2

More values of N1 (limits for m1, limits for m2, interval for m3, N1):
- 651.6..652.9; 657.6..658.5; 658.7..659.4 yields 0.0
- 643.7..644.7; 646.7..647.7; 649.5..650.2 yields -2.1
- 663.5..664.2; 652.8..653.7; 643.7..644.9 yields -1.0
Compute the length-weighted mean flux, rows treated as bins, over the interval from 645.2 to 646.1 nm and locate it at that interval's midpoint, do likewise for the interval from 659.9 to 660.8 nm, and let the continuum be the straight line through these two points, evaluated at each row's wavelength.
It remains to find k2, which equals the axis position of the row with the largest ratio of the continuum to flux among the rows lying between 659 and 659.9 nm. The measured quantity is 659.508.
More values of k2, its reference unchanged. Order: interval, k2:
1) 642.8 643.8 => 643.309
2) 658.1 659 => 658.749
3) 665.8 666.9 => 666.684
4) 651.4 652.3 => 652.108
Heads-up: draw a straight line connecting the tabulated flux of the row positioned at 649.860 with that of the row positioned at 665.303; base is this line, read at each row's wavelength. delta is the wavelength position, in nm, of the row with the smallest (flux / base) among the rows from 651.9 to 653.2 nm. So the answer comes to 652.559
